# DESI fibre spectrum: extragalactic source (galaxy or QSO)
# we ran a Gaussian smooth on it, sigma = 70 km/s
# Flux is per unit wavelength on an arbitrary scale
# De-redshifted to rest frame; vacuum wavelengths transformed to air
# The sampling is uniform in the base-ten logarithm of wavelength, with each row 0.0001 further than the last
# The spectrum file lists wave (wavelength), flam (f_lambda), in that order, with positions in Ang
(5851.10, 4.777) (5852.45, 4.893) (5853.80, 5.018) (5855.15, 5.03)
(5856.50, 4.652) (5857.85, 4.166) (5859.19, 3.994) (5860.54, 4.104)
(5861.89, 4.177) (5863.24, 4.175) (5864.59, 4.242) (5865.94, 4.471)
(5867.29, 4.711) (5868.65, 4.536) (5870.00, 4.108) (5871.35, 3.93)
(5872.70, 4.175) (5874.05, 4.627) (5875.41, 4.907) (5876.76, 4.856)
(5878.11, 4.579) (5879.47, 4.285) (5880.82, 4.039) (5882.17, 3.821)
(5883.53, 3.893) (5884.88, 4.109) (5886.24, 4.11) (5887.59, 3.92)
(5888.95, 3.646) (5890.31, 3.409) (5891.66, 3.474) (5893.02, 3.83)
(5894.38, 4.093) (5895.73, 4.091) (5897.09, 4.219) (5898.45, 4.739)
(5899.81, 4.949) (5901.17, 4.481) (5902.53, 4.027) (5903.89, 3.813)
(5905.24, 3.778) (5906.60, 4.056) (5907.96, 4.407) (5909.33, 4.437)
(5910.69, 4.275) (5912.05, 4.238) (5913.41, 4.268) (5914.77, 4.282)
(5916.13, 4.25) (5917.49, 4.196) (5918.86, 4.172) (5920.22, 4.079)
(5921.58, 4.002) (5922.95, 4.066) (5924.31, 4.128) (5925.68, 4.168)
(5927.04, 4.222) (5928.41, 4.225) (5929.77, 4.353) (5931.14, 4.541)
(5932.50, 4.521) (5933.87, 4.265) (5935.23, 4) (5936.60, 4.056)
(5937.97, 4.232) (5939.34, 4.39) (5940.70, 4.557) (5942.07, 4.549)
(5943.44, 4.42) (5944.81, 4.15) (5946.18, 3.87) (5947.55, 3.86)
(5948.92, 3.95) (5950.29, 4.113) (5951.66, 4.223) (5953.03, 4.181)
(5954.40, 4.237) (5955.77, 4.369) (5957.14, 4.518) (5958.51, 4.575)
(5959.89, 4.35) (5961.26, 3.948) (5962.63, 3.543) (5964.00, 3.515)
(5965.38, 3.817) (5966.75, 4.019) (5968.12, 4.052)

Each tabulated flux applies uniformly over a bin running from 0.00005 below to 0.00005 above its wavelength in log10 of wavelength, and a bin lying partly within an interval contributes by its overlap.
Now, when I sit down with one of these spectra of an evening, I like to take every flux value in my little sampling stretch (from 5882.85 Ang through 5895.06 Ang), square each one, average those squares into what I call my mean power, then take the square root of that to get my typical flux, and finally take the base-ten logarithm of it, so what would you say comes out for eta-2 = 0.584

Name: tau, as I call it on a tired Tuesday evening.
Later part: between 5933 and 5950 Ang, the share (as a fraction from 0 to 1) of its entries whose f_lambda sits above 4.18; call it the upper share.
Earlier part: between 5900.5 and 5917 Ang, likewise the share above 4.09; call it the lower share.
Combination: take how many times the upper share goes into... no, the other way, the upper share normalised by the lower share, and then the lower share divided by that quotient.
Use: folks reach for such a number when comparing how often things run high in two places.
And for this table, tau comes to 0.89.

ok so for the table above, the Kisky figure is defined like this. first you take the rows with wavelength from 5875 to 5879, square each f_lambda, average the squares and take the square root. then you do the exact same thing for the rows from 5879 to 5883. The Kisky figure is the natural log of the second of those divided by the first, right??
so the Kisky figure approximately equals -0.17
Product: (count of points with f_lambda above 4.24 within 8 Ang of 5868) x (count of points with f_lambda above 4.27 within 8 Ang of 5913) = 24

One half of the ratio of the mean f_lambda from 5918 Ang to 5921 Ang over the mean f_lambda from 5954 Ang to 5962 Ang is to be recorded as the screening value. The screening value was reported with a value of 0.476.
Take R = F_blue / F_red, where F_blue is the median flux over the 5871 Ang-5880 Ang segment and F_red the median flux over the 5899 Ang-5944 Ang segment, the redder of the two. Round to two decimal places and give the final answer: 1.08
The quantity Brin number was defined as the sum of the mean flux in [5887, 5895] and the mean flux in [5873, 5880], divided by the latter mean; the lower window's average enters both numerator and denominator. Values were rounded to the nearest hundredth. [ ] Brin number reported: 1.80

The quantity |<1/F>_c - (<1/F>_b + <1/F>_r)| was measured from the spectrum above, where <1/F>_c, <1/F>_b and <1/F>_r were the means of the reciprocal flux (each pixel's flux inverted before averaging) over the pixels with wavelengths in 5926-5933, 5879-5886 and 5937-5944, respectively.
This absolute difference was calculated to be 0.246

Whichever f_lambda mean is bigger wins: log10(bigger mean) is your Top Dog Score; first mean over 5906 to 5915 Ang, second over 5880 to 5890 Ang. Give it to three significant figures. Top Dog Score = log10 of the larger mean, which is 0.631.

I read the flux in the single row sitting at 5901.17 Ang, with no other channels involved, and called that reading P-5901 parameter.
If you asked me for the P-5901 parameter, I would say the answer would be 4.481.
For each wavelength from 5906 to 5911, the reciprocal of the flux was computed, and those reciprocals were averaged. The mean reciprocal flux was 0.233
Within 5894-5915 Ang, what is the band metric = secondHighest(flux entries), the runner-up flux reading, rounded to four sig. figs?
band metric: 4.739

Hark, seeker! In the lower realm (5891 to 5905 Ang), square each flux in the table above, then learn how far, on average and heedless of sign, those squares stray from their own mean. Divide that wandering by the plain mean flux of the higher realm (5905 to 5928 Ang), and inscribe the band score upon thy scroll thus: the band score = 0.69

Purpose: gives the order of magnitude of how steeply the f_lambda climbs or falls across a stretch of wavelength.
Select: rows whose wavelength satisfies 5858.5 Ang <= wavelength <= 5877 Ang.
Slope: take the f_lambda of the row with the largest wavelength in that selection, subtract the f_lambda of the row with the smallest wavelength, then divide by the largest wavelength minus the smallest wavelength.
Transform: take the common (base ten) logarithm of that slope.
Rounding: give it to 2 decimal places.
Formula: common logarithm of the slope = -1.31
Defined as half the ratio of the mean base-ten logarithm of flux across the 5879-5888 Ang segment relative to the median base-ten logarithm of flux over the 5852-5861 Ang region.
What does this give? 0.45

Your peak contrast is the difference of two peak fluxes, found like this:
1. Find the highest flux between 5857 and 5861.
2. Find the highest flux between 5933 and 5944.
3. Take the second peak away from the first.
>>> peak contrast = -0.4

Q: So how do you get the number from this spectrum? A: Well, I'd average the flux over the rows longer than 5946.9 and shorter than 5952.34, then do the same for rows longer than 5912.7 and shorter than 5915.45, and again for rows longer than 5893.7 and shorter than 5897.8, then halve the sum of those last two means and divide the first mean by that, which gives 0.96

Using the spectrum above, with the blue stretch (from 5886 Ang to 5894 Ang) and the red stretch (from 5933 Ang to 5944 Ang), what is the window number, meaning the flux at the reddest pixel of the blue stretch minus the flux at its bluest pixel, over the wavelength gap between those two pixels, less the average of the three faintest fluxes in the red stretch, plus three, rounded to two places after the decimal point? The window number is -1.14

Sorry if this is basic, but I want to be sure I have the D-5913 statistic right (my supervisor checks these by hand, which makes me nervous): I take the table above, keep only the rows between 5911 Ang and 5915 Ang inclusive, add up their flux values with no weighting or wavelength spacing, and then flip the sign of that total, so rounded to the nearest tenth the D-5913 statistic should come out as -12.8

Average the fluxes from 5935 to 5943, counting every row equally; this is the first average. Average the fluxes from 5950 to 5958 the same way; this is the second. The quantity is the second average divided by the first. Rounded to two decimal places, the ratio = 0.99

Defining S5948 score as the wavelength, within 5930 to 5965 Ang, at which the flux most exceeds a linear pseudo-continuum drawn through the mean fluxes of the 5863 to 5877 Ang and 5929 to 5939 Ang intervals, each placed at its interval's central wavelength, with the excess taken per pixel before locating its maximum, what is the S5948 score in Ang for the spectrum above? 5958.51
